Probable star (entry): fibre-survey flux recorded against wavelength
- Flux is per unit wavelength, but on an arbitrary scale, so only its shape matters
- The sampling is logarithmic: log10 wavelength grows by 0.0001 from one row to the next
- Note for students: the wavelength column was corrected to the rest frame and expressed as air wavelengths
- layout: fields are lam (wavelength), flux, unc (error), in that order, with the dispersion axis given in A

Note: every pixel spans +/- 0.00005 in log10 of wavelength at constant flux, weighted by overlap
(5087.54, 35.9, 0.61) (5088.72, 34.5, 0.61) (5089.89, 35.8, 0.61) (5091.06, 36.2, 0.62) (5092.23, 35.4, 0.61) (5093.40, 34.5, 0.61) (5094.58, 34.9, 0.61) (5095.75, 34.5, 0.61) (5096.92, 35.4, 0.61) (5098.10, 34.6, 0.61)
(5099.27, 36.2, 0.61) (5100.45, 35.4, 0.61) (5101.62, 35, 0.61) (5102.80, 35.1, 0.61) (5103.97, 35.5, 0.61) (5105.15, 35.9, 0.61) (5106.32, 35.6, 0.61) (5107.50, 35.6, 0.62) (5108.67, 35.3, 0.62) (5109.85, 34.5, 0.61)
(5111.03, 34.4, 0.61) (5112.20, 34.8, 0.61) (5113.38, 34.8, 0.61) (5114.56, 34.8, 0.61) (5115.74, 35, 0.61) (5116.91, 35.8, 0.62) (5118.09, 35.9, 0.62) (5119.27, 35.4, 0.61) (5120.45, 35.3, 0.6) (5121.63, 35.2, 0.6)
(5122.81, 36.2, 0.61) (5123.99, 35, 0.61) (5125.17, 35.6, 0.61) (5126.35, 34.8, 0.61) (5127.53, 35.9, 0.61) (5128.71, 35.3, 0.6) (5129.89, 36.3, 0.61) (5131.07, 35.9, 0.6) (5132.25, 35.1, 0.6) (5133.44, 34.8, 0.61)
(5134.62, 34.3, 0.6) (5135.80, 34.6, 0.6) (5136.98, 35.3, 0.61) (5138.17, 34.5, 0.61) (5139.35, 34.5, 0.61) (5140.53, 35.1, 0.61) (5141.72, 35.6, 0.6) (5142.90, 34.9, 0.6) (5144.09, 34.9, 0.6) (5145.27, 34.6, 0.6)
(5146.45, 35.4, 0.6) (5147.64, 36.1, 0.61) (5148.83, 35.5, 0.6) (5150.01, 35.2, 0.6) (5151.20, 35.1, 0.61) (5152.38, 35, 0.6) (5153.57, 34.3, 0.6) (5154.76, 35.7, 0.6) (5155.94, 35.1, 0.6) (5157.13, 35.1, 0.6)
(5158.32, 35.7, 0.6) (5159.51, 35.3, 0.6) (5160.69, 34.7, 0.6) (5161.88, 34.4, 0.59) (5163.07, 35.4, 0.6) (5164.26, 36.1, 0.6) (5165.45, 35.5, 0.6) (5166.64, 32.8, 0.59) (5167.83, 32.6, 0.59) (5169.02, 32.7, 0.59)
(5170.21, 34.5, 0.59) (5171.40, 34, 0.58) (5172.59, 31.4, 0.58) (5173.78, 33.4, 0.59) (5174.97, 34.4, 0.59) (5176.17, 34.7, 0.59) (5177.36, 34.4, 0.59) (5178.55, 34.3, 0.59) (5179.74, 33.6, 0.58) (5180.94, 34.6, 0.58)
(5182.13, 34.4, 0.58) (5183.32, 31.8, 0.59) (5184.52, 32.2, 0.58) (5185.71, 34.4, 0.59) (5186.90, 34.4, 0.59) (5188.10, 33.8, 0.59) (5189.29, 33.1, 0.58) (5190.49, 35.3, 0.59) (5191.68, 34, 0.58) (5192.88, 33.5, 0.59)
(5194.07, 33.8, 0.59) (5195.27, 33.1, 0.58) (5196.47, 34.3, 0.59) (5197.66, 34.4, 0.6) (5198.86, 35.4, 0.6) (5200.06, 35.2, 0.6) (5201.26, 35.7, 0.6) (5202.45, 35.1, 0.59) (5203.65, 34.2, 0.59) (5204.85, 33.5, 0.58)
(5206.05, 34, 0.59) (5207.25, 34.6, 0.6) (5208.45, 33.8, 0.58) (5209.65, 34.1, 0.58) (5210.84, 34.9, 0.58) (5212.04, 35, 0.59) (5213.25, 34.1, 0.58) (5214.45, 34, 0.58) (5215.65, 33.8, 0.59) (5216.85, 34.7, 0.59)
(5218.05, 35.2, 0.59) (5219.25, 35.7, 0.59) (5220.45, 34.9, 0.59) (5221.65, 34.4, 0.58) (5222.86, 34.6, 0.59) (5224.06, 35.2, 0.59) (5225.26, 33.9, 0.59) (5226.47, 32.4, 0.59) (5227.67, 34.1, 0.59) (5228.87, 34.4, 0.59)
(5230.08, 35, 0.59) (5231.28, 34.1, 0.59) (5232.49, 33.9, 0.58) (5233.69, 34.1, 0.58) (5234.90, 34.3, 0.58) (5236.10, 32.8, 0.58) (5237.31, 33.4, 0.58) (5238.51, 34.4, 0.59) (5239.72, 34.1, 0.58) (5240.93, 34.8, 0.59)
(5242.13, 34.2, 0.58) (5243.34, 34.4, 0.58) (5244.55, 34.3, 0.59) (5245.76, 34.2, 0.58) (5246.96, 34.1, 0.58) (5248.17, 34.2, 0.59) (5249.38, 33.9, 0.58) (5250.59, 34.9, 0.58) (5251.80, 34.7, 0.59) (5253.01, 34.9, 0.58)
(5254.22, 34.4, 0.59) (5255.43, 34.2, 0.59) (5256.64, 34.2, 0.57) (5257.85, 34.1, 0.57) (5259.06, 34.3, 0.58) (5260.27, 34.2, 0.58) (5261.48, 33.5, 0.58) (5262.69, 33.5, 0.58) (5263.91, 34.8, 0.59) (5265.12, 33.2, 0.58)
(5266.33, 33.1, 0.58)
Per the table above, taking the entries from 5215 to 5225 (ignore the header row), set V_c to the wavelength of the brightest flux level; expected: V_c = 5219.25 A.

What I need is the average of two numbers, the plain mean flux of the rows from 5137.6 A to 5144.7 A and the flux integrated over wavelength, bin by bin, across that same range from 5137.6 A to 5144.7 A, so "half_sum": 141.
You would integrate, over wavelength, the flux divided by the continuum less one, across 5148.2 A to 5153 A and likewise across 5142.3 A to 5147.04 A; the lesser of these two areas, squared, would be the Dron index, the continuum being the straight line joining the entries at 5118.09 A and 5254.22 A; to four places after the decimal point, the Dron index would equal 0.0076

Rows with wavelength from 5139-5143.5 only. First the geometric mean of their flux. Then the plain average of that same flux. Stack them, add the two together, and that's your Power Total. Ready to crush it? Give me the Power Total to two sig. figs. 70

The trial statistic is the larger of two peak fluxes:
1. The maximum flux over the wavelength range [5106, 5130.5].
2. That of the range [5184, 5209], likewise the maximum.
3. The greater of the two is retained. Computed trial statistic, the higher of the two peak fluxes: 36.3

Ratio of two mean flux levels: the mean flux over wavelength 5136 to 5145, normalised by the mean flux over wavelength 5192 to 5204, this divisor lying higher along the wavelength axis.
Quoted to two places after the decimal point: 1.01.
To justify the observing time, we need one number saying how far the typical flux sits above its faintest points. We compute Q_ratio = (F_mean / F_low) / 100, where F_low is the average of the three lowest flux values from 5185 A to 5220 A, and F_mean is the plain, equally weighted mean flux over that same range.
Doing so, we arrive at 0.0103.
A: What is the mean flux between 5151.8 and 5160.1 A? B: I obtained 35.2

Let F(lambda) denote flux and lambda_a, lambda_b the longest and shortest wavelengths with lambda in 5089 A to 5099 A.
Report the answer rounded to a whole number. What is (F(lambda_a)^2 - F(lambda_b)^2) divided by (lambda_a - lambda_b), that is -10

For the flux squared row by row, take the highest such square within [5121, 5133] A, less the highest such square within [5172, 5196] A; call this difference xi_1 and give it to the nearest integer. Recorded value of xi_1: 72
